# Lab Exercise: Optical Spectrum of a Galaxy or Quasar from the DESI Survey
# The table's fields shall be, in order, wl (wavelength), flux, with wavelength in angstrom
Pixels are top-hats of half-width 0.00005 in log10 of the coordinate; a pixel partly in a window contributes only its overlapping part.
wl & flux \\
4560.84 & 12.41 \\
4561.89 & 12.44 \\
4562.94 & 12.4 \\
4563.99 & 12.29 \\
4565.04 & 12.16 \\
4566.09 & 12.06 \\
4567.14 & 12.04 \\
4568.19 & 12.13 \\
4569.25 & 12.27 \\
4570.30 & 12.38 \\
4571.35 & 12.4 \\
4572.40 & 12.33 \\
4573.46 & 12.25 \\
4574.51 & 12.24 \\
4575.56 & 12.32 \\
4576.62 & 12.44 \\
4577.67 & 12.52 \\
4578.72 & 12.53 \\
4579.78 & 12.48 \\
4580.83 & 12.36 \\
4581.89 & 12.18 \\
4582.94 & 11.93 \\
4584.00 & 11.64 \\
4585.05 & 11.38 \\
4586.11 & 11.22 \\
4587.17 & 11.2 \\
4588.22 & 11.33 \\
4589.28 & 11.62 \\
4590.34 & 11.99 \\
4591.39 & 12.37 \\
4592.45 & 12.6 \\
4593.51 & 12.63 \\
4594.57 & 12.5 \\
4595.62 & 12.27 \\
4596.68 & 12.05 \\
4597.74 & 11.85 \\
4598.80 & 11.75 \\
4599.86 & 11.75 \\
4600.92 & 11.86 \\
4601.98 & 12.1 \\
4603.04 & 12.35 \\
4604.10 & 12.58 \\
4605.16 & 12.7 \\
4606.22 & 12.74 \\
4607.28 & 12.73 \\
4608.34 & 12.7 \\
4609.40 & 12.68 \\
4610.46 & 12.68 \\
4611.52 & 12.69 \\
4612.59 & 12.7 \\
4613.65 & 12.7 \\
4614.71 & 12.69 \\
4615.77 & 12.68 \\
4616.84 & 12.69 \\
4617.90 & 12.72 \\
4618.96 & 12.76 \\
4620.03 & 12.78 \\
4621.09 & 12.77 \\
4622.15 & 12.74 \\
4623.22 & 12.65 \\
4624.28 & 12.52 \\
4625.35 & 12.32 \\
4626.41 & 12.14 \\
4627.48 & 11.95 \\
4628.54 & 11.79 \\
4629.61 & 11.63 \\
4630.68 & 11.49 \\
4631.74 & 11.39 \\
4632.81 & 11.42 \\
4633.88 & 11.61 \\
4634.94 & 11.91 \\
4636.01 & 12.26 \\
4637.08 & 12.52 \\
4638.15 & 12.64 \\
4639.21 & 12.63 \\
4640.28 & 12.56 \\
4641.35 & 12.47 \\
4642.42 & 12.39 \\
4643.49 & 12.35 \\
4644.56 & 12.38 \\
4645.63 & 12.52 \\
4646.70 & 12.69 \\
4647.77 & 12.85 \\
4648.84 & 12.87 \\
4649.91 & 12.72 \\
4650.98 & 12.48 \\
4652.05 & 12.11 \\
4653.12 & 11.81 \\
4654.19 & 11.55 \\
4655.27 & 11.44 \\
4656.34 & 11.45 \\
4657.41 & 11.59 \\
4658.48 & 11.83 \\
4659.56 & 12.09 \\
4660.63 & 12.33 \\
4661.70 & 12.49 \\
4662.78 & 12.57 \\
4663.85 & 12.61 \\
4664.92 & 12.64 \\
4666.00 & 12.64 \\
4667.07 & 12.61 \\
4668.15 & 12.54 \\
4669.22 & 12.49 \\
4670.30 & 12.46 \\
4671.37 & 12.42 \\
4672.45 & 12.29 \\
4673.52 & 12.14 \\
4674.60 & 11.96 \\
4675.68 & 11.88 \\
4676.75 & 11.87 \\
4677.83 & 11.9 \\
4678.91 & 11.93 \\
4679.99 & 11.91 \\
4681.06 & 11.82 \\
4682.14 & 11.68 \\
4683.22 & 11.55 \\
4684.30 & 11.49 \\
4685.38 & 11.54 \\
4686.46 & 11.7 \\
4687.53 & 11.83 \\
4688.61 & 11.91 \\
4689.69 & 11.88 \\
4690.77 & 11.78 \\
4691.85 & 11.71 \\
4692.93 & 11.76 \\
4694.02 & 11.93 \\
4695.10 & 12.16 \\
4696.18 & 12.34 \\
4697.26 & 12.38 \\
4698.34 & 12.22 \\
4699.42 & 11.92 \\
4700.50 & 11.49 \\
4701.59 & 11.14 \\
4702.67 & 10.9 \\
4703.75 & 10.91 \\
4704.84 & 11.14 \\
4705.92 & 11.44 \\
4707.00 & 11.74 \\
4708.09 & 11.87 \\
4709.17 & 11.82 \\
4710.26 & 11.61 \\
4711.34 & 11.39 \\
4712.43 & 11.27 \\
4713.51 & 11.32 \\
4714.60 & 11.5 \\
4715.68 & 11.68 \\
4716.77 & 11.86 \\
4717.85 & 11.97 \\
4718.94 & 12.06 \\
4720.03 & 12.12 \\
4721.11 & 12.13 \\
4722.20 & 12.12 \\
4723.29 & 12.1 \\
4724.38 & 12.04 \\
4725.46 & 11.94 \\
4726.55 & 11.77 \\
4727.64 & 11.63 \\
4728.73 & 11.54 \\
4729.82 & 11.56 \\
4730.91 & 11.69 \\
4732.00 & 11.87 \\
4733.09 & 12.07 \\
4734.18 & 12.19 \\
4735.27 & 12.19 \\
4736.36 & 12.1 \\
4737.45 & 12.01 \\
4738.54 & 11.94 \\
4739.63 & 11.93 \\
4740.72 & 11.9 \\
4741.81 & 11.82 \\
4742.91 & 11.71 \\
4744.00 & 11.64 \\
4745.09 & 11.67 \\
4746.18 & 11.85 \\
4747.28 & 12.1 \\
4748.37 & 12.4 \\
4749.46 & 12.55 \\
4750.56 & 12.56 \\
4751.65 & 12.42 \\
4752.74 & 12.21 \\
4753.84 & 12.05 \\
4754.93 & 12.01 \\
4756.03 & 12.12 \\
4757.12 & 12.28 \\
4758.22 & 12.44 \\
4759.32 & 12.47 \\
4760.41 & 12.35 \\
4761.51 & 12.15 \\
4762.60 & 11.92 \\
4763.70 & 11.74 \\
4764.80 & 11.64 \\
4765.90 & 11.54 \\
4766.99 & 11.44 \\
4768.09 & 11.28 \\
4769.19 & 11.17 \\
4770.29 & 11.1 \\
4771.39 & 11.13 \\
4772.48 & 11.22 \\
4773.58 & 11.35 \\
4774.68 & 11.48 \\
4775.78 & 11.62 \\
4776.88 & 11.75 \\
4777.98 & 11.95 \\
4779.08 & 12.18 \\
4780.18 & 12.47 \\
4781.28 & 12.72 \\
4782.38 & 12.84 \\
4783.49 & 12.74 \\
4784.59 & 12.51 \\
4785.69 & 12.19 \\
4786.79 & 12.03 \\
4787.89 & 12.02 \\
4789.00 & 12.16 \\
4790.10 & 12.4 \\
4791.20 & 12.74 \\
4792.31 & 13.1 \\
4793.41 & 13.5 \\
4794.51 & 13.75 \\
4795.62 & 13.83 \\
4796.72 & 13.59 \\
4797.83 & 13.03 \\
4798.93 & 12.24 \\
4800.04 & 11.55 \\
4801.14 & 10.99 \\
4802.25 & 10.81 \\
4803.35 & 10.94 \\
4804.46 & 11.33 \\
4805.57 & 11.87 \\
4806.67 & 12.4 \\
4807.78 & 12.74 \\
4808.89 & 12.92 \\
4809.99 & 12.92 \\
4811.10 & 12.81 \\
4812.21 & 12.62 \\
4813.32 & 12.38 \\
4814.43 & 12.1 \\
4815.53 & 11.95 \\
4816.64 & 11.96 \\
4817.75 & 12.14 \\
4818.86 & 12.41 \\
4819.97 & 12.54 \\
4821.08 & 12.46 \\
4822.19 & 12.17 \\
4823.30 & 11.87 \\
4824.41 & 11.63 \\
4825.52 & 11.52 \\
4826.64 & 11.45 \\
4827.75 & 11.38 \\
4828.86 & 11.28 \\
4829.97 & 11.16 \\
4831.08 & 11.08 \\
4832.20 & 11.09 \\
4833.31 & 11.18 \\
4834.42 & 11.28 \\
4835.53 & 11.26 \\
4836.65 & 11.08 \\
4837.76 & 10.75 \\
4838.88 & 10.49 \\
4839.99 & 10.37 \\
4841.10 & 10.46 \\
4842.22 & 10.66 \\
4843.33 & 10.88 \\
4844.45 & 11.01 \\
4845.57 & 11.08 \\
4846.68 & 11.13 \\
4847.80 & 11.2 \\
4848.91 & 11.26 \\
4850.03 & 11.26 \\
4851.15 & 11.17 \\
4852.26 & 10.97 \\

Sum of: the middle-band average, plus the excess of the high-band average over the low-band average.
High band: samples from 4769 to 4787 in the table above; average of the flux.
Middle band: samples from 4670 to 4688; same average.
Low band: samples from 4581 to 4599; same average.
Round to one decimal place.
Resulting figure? 11.9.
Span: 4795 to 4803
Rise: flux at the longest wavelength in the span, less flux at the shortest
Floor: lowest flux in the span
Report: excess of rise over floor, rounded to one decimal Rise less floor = -13.8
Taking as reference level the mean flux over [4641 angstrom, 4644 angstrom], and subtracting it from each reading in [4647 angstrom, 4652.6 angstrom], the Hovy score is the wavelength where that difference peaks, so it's 4648.84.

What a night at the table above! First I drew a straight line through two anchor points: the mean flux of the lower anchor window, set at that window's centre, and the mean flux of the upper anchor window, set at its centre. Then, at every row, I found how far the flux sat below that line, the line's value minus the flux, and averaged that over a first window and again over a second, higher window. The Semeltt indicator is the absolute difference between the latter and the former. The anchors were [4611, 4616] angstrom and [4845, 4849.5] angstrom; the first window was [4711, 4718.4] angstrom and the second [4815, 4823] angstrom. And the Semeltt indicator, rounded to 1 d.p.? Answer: 1.3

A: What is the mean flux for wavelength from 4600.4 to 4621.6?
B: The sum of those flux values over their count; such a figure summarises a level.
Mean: 12.6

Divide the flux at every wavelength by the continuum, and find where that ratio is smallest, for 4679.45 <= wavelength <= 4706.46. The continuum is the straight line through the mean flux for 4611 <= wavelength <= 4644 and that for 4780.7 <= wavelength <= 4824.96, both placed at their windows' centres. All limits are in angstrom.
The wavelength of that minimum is 4702.67 angstrom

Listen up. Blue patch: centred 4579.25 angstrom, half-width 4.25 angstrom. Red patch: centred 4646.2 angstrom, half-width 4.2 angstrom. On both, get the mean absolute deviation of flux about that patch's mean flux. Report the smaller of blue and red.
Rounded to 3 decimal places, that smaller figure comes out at 0.151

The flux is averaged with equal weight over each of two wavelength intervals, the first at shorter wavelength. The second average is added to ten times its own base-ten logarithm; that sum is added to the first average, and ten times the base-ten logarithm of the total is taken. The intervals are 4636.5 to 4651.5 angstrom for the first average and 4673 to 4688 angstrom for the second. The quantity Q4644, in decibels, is 15.45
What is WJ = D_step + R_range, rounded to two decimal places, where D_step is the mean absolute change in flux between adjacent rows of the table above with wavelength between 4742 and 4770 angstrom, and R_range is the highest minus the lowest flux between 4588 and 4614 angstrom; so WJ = 1.55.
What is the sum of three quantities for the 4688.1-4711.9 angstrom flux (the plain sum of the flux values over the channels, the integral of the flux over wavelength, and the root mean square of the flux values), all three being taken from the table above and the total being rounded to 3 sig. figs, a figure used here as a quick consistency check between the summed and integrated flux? 548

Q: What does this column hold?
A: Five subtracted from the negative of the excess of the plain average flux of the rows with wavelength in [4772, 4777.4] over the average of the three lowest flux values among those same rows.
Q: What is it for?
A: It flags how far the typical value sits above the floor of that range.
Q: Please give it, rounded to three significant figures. -5.13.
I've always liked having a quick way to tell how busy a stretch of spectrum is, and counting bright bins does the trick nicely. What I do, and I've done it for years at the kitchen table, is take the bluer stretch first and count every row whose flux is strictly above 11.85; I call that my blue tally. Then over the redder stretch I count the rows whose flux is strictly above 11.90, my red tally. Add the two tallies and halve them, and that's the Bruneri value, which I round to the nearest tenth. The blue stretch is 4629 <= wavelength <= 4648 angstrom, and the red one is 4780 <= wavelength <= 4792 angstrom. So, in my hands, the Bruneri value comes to 12.0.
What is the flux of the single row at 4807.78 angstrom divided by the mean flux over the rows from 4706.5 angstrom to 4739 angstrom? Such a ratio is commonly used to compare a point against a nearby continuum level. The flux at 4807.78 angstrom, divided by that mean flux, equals 1.08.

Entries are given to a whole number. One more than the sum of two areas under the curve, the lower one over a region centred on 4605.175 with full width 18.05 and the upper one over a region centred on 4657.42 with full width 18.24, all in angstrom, 447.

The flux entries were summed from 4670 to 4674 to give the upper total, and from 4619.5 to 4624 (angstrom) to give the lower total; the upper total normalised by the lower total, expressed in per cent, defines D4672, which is 97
